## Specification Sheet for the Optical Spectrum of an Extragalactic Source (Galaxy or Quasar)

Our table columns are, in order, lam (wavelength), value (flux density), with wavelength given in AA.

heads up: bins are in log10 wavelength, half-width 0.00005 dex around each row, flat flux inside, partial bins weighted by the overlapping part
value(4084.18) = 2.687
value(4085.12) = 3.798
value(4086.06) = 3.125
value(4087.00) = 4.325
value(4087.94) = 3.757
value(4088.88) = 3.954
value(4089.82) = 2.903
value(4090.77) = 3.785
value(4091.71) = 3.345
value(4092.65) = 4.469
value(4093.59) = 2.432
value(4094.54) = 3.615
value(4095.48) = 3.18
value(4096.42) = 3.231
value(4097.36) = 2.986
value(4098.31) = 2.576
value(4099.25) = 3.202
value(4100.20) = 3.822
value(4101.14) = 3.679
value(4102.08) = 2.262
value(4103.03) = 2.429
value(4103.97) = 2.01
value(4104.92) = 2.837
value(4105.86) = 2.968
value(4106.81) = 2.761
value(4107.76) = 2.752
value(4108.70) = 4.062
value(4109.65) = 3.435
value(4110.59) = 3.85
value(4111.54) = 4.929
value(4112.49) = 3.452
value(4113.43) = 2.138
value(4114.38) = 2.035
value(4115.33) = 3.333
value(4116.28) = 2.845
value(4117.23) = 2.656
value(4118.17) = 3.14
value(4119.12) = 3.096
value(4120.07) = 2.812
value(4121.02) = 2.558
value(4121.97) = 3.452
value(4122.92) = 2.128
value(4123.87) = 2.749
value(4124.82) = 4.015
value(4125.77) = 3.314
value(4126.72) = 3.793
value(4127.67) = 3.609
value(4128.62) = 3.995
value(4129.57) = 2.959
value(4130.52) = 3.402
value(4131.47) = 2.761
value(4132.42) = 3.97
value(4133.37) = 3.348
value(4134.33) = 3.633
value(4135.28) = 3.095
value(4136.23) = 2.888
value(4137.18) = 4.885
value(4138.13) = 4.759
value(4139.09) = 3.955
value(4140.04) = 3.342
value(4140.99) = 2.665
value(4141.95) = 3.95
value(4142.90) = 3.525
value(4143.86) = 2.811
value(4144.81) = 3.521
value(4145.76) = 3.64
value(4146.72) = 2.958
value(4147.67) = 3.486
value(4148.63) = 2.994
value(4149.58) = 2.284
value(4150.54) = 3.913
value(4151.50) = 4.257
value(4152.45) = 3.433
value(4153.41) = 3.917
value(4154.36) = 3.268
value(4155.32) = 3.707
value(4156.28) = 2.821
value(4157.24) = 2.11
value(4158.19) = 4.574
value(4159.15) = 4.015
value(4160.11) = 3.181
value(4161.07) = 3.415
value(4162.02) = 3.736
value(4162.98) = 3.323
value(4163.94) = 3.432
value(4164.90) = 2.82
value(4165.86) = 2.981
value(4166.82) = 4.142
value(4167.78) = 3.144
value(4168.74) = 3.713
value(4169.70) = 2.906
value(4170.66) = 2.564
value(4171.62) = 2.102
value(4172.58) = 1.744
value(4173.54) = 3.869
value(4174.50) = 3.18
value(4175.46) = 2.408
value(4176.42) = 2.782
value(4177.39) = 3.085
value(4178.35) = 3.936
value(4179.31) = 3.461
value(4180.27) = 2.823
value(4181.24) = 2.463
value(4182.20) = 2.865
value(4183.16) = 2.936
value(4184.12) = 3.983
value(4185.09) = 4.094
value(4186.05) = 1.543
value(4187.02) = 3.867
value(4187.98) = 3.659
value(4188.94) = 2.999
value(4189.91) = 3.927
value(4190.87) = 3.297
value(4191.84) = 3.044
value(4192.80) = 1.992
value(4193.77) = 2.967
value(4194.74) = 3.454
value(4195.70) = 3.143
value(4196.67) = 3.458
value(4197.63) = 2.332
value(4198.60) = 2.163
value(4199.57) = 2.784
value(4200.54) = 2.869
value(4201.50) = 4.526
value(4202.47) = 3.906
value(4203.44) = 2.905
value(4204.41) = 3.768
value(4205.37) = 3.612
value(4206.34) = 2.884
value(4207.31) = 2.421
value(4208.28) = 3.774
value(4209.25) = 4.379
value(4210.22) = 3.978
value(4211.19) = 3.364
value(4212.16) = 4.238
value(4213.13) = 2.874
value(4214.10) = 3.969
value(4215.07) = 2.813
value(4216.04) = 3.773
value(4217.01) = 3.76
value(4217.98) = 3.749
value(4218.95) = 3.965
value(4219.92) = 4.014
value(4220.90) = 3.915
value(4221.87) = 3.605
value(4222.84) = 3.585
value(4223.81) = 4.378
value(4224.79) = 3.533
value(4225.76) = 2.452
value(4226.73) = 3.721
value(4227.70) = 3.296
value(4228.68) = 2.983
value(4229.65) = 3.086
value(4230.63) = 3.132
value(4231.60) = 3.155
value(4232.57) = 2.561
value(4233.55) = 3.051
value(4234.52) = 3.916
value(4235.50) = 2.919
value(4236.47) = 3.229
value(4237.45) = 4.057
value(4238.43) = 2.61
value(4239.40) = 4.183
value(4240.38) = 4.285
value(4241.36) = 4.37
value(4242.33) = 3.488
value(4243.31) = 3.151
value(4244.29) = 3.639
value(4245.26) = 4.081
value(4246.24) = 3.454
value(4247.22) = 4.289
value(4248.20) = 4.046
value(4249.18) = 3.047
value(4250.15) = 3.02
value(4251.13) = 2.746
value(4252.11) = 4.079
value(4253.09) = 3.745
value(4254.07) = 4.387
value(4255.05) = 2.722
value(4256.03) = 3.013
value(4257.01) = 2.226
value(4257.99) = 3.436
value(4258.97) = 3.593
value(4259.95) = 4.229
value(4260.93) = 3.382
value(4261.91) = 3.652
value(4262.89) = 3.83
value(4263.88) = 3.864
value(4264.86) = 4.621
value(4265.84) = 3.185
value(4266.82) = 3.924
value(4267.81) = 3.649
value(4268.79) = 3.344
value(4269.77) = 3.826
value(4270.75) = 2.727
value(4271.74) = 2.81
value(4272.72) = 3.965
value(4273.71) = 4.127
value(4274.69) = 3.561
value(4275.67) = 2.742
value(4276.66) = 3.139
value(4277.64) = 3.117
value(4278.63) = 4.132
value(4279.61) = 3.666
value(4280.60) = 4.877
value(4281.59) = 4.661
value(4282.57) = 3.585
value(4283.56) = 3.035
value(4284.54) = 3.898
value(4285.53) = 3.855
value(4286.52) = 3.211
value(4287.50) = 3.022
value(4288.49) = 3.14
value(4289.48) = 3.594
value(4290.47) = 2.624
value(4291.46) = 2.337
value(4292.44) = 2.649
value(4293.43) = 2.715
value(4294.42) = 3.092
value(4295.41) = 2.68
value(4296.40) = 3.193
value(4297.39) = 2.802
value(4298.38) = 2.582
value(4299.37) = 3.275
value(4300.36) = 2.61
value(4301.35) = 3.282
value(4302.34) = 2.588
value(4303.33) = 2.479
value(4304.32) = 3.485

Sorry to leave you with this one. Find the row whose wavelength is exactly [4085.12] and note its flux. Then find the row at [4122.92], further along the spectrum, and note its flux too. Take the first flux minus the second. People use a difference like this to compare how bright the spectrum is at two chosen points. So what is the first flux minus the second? 1.7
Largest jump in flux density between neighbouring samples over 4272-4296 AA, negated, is -1.21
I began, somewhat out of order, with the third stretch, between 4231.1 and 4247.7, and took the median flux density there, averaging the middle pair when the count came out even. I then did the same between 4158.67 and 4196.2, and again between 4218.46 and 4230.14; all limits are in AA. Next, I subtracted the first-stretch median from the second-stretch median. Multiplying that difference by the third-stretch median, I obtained 1.57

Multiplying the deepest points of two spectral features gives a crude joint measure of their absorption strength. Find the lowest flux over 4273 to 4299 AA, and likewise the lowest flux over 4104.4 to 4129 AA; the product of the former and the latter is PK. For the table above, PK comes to 4.8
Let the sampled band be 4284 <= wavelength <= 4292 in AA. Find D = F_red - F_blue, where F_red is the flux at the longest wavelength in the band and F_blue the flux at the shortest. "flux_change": -1.56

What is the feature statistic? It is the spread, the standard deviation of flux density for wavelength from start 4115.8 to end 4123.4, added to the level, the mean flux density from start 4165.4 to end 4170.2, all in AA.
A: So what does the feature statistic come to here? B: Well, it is 3.8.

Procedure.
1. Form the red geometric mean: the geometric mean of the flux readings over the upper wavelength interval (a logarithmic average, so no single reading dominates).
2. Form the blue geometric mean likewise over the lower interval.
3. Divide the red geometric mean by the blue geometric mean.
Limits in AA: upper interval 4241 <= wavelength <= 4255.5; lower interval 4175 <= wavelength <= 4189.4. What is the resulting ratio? 1.17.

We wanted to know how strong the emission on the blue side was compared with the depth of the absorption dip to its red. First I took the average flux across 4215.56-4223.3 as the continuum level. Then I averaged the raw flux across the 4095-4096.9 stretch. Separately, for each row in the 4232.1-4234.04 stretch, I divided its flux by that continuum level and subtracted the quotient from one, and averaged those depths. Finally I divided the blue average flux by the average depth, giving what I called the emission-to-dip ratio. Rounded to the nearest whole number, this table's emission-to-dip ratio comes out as 12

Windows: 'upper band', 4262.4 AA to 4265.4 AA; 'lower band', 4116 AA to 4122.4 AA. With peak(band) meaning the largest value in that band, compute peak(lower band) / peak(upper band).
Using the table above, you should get 0.75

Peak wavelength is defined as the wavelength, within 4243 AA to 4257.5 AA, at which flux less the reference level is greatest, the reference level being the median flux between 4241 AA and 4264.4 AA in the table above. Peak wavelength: 4254.07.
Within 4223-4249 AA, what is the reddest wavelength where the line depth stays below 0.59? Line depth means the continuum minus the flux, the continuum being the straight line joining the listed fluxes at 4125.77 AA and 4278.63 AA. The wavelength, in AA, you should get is 4248.20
